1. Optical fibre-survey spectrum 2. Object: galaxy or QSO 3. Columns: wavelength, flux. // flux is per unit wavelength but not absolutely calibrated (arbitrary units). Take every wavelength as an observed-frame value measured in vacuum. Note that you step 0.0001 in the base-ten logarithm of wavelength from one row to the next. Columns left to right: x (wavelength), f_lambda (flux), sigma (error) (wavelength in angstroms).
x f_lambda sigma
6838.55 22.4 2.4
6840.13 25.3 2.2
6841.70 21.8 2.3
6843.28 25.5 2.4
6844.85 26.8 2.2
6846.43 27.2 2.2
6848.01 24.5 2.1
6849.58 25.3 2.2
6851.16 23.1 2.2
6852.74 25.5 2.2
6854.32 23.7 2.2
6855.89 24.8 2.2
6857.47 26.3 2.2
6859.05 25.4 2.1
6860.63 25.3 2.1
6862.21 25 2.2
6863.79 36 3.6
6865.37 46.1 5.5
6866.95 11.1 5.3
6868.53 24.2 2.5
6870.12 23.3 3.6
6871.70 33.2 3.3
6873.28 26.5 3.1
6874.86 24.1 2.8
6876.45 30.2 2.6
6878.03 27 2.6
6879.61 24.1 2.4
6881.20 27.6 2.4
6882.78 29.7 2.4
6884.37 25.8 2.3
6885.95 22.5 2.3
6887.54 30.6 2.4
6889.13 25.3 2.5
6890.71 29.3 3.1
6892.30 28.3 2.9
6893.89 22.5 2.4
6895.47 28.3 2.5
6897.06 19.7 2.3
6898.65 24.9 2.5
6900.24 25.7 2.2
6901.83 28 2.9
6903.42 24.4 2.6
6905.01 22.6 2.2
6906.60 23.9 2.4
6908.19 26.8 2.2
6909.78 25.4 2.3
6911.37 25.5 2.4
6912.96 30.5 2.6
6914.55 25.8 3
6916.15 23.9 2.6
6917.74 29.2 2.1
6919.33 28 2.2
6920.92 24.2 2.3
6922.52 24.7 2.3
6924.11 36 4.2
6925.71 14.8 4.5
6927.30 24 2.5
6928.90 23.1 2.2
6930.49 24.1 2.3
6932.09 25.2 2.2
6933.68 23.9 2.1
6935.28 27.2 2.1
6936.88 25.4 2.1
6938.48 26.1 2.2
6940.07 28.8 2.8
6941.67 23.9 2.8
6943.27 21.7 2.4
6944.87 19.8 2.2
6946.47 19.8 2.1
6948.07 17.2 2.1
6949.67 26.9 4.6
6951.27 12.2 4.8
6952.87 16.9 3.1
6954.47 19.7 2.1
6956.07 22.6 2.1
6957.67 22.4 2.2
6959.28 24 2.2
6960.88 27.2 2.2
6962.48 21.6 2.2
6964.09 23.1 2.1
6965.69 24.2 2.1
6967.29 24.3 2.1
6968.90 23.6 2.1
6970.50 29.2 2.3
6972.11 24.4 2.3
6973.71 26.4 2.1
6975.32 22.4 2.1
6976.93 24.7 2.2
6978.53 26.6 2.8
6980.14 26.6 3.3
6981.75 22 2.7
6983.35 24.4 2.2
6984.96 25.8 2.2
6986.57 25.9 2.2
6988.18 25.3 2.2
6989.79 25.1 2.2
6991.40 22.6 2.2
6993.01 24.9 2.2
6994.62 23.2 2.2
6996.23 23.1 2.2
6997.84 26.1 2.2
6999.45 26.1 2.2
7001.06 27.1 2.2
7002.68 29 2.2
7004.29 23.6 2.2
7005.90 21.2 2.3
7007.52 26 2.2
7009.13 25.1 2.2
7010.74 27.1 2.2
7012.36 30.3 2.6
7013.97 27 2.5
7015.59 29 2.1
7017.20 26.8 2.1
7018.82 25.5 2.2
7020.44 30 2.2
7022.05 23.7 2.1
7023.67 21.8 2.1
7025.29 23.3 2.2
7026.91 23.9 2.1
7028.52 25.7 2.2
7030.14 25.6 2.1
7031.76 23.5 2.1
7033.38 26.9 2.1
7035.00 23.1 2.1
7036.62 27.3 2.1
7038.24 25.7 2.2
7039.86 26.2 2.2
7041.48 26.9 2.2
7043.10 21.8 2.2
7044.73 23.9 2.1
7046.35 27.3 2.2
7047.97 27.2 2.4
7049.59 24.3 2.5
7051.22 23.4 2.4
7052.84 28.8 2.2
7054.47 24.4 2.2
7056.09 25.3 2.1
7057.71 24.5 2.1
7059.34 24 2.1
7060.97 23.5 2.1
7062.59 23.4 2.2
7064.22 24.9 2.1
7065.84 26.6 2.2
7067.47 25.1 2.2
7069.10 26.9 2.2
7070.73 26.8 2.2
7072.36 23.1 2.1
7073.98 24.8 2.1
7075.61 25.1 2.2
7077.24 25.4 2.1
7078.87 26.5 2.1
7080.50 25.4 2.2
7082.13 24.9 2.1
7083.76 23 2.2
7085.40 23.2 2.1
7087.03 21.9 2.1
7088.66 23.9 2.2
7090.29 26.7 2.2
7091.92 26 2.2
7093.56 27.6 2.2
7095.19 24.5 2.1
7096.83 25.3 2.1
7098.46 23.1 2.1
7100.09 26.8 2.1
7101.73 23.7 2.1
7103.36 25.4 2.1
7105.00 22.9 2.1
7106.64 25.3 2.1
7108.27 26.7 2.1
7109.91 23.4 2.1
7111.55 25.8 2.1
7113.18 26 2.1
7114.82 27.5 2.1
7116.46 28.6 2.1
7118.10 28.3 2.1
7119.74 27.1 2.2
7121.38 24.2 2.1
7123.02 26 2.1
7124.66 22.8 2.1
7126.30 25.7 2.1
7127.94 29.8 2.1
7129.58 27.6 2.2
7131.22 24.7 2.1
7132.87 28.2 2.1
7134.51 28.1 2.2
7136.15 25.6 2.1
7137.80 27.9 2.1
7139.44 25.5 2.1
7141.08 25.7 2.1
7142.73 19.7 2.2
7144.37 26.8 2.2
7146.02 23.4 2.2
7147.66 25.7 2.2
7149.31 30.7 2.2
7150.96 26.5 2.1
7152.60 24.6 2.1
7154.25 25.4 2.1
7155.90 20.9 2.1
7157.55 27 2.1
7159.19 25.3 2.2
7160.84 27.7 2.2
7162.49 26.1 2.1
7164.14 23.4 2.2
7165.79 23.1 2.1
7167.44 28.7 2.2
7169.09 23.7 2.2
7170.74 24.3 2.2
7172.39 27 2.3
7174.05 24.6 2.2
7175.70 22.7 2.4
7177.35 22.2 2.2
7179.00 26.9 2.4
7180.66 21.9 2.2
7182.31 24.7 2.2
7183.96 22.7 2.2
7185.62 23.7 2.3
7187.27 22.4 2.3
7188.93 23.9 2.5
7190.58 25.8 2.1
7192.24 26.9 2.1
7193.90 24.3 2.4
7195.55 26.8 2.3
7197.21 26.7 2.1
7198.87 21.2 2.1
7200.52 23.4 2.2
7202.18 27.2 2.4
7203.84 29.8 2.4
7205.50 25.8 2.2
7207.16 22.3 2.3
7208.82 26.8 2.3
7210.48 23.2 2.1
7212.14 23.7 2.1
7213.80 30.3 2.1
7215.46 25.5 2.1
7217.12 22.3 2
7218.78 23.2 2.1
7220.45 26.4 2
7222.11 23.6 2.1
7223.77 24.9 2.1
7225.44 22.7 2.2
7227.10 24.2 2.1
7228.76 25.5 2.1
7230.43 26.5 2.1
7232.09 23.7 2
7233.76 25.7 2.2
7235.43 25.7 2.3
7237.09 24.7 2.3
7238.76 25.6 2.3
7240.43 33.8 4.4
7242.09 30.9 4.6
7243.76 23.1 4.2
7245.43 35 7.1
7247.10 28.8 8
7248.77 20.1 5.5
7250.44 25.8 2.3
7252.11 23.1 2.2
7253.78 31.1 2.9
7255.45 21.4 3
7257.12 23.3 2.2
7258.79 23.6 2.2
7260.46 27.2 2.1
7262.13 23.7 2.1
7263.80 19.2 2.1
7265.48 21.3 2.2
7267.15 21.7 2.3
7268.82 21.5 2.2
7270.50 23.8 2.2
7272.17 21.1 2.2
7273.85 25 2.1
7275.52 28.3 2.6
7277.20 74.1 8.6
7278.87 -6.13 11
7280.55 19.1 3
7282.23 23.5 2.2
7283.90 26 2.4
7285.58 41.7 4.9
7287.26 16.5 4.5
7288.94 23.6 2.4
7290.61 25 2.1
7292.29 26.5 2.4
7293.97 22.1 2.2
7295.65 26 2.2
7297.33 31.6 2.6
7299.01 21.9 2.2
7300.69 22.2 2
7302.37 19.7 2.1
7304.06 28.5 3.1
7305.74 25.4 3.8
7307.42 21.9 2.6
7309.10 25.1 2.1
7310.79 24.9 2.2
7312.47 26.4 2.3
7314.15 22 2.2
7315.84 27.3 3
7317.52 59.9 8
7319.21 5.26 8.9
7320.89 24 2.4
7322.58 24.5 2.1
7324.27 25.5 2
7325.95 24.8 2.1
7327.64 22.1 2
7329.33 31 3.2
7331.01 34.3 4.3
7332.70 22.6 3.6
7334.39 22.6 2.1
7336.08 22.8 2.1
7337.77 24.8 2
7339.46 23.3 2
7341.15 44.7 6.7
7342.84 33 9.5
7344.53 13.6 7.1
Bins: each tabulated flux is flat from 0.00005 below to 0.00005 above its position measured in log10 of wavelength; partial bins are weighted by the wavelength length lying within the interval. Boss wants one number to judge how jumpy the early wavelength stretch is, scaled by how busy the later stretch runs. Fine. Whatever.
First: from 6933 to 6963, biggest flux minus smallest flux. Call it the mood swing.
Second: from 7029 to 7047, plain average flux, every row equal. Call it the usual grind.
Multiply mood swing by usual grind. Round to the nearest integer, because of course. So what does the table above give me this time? 420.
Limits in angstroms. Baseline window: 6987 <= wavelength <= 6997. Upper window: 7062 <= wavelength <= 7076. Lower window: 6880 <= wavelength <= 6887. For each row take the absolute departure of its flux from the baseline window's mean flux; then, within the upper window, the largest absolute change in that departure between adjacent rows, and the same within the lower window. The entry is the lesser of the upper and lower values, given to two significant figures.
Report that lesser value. 1.8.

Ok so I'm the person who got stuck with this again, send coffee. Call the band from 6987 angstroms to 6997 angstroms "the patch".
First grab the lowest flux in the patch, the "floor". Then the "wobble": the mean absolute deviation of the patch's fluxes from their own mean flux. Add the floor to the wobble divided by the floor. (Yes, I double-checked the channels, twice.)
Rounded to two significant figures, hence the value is 23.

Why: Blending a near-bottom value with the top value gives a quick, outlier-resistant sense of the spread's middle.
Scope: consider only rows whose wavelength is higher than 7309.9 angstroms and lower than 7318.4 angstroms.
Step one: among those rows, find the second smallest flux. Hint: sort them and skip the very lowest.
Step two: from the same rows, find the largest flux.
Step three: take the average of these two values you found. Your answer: 42.4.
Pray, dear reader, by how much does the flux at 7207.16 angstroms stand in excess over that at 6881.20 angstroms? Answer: -5.3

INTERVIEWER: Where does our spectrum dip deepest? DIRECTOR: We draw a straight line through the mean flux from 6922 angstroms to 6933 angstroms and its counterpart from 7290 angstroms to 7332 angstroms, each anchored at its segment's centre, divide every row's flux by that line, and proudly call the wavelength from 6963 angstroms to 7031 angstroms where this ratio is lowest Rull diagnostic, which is 7005.90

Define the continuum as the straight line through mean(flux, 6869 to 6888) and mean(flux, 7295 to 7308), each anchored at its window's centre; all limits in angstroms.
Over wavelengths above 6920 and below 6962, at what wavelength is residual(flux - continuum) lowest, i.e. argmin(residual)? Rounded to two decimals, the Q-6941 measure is 6951.27 angstroms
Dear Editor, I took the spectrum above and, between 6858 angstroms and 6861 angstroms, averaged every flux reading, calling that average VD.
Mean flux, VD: 25.4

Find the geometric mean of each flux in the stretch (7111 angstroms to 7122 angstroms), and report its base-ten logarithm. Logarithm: 1.43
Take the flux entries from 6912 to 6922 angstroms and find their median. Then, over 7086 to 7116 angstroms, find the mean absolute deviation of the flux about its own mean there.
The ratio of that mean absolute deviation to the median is 0.05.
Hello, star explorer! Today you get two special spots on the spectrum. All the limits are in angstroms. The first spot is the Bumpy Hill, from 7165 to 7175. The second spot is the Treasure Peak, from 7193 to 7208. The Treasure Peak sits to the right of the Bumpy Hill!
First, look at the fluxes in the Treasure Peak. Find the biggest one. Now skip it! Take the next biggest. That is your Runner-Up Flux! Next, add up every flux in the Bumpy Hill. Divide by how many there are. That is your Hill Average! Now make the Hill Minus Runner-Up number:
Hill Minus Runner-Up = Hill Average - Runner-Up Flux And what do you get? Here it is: -2.0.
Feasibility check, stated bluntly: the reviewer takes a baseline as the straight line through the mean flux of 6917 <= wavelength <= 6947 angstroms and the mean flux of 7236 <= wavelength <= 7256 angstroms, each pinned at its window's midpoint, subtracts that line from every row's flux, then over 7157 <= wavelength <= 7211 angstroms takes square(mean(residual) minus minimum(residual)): 15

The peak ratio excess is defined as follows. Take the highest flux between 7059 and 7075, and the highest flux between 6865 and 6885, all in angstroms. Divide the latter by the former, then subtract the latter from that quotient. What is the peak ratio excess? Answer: -44.4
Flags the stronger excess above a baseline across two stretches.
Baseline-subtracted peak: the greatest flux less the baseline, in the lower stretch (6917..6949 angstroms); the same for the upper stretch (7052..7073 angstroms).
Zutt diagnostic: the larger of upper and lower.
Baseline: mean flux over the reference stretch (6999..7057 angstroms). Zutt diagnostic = 10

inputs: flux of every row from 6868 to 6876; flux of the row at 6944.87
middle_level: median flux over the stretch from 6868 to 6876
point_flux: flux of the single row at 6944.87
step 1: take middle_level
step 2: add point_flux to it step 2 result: 44.0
